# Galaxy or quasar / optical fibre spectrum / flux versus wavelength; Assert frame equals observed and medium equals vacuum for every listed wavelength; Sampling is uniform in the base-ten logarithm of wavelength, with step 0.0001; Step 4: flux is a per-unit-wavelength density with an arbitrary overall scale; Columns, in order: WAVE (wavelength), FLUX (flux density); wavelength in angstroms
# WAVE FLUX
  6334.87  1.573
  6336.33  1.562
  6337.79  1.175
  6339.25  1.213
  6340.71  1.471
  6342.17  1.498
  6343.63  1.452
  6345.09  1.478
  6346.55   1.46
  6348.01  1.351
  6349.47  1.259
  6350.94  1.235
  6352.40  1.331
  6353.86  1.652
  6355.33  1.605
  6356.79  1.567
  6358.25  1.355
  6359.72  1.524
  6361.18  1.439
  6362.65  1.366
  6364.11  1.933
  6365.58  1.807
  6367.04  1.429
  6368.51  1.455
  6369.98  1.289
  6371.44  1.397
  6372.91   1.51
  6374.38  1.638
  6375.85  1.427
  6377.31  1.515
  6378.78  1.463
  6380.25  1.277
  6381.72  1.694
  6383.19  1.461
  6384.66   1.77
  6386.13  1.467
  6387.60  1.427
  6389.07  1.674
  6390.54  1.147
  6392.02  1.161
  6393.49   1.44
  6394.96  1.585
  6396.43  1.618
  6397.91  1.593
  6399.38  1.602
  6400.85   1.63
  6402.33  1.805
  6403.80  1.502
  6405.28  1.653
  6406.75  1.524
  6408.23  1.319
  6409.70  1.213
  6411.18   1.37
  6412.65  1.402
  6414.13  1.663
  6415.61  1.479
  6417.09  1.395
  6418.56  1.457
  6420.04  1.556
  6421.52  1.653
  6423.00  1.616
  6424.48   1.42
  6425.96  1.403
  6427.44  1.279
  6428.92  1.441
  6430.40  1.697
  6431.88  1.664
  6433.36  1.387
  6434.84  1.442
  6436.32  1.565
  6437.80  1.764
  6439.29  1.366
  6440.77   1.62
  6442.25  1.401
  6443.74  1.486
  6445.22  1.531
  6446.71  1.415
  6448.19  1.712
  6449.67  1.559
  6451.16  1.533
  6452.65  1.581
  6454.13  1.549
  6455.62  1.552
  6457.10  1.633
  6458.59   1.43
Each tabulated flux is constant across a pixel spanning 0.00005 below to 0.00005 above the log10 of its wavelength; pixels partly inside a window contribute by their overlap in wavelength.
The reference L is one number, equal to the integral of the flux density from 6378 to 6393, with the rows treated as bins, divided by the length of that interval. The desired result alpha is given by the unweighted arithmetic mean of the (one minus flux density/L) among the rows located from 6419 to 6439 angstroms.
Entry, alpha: -0.053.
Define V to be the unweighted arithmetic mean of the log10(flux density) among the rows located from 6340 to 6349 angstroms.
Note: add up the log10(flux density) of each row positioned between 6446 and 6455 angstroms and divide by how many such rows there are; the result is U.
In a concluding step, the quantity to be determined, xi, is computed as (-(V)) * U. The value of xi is -0.031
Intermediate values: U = 0.192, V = 0.162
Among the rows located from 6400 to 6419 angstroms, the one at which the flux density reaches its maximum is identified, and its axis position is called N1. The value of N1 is 6402.33 angstroms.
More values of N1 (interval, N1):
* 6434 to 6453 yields 6437.80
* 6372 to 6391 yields 6384.66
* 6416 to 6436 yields 6430.40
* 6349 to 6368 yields 6364.11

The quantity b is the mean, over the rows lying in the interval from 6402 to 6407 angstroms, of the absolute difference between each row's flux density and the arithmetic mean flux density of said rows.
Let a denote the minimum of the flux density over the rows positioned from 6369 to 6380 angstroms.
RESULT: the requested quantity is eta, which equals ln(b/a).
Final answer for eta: -2.48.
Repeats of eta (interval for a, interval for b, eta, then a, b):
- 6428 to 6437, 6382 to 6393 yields -2.10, 1.387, 0.17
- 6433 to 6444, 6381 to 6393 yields -2.04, 1.366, 0.18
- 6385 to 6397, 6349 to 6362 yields -2.18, 1.147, 0.13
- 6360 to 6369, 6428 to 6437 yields -2.53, 1.366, 0.11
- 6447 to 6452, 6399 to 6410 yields -2.38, 1.533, 0.14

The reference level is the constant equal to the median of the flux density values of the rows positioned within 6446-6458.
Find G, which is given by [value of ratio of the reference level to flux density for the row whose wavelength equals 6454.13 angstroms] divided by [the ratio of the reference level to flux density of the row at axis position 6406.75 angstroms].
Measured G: 0.98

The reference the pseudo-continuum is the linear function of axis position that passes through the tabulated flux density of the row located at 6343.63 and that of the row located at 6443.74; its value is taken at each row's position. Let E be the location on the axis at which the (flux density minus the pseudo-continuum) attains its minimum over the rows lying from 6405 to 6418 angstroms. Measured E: 6409.70 angstroms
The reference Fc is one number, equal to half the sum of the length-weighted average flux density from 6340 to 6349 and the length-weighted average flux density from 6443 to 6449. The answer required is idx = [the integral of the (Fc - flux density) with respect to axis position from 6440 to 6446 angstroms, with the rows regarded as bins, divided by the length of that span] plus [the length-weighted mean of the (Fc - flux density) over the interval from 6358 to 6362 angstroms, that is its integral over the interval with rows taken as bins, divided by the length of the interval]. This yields 0.03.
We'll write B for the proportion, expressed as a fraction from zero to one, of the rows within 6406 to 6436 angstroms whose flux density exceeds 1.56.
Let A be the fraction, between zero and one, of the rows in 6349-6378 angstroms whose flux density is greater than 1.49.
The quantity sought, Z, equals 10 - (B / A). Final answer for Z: 9.44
